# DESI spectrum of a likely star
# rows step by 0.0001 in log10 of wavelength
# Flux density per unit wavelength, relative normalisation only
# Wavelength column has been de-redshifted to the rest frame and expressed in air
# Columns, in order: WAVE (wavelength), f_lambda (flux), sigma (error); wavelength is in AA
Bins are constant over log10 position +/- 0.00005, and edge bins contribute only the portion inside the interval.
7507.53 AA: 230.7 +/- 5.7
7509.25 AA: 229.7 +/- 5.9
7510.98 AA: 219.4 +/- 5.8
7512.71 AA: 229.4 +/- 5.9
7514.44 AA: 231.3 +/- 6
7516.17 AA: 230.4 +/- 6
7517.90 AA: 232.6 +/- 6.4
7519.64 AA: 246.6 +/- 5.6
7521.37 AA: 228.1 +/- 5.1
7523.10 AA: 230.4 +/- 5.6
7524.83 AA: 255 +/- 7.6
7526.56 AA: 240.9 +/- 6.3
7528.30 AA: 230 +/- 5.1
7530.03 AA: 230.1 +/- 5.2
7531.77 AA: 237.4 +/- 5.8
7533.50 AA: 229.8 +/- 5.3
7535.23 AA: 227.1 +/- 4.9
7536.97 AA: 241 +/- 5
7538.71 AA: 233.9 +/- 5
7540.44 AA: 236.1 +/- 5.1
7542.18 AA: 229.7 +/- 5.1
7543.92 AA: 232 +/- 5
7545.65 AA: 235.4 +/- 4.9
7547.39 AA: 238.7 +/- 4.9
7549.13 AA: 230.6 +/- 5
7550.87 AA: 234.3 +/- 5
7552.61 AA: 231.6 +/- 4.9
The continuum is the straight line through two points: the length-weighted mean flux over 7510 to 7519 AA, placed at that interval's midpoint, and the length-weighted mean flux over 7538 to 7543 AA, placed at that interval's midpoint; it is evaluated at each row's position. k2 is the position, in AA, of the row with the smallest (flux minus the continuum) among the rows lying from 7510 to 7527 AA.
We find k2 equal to 7510.98 AA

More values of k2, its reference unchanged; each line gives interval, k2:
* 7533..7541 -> 7535.23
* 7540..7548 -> 7542.18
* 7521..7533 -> 7521.37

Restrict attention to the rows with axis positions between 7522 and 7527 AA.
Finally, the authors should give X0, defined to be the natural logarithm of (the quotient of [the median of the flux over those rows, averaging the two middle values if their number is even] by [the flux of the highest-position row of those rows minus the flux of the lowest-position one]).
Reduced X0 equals 3.1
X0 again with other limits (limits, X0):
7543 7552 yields 4.6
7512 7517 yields 5.4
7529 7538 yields 3.0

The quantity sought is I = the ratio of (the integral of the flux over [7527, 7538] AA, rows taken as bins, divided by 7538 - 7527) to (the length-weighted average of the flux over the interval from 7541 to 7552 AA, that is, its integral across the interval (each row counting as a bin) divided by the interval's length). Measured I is 1.00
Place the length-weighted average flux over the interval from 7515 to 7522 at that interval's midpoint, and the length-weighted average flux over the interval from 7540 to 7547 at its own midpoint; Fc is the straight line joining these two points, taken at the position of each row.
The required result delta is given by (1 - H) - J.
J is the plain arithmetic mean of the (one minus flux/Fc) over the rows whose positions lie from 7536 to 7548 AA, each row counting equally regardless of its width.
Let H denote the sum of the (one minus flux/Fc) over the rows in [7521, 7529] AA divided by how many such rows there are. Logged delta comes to 1.02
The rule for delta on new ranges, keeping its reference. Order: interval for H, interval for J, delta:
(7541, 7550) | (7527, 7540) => 1.00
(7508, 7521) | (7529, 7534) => 0.98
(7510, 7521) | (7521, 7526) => 1.00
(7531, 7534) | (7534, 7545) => 1.00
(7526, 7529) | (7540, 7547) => 1.01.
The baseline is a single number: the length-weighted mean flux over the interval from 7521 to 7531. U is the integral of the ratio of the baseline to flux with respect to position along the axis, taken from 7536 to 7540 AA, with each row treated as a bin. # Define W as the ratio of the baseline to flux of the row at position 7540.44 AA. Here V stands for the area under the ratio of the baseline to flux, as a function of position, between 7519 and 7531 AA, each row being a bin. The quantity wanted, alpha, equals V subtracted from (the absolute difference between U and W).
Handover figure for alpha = -9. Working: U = 4.0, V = 12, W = 1.000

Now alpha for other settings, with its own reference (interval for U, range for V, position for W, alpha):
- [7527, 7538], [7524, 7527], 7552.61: 7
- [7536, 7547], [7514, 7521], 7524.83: 3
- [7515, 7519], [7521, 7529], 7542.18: -5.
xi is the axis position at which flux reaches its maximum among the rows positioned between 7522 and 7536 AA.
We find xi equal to 7524.83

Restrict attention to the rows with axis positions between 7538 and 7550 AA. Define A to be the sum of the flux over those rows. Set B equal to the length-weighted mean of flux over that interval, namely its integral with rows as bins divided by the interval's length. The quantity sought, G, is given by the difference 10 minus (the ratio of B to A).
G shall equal 9.9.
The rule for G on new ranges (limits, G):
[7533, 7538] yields 9.7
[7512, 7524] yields 9.9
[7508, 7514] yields 9.7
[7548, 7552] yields 9.5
